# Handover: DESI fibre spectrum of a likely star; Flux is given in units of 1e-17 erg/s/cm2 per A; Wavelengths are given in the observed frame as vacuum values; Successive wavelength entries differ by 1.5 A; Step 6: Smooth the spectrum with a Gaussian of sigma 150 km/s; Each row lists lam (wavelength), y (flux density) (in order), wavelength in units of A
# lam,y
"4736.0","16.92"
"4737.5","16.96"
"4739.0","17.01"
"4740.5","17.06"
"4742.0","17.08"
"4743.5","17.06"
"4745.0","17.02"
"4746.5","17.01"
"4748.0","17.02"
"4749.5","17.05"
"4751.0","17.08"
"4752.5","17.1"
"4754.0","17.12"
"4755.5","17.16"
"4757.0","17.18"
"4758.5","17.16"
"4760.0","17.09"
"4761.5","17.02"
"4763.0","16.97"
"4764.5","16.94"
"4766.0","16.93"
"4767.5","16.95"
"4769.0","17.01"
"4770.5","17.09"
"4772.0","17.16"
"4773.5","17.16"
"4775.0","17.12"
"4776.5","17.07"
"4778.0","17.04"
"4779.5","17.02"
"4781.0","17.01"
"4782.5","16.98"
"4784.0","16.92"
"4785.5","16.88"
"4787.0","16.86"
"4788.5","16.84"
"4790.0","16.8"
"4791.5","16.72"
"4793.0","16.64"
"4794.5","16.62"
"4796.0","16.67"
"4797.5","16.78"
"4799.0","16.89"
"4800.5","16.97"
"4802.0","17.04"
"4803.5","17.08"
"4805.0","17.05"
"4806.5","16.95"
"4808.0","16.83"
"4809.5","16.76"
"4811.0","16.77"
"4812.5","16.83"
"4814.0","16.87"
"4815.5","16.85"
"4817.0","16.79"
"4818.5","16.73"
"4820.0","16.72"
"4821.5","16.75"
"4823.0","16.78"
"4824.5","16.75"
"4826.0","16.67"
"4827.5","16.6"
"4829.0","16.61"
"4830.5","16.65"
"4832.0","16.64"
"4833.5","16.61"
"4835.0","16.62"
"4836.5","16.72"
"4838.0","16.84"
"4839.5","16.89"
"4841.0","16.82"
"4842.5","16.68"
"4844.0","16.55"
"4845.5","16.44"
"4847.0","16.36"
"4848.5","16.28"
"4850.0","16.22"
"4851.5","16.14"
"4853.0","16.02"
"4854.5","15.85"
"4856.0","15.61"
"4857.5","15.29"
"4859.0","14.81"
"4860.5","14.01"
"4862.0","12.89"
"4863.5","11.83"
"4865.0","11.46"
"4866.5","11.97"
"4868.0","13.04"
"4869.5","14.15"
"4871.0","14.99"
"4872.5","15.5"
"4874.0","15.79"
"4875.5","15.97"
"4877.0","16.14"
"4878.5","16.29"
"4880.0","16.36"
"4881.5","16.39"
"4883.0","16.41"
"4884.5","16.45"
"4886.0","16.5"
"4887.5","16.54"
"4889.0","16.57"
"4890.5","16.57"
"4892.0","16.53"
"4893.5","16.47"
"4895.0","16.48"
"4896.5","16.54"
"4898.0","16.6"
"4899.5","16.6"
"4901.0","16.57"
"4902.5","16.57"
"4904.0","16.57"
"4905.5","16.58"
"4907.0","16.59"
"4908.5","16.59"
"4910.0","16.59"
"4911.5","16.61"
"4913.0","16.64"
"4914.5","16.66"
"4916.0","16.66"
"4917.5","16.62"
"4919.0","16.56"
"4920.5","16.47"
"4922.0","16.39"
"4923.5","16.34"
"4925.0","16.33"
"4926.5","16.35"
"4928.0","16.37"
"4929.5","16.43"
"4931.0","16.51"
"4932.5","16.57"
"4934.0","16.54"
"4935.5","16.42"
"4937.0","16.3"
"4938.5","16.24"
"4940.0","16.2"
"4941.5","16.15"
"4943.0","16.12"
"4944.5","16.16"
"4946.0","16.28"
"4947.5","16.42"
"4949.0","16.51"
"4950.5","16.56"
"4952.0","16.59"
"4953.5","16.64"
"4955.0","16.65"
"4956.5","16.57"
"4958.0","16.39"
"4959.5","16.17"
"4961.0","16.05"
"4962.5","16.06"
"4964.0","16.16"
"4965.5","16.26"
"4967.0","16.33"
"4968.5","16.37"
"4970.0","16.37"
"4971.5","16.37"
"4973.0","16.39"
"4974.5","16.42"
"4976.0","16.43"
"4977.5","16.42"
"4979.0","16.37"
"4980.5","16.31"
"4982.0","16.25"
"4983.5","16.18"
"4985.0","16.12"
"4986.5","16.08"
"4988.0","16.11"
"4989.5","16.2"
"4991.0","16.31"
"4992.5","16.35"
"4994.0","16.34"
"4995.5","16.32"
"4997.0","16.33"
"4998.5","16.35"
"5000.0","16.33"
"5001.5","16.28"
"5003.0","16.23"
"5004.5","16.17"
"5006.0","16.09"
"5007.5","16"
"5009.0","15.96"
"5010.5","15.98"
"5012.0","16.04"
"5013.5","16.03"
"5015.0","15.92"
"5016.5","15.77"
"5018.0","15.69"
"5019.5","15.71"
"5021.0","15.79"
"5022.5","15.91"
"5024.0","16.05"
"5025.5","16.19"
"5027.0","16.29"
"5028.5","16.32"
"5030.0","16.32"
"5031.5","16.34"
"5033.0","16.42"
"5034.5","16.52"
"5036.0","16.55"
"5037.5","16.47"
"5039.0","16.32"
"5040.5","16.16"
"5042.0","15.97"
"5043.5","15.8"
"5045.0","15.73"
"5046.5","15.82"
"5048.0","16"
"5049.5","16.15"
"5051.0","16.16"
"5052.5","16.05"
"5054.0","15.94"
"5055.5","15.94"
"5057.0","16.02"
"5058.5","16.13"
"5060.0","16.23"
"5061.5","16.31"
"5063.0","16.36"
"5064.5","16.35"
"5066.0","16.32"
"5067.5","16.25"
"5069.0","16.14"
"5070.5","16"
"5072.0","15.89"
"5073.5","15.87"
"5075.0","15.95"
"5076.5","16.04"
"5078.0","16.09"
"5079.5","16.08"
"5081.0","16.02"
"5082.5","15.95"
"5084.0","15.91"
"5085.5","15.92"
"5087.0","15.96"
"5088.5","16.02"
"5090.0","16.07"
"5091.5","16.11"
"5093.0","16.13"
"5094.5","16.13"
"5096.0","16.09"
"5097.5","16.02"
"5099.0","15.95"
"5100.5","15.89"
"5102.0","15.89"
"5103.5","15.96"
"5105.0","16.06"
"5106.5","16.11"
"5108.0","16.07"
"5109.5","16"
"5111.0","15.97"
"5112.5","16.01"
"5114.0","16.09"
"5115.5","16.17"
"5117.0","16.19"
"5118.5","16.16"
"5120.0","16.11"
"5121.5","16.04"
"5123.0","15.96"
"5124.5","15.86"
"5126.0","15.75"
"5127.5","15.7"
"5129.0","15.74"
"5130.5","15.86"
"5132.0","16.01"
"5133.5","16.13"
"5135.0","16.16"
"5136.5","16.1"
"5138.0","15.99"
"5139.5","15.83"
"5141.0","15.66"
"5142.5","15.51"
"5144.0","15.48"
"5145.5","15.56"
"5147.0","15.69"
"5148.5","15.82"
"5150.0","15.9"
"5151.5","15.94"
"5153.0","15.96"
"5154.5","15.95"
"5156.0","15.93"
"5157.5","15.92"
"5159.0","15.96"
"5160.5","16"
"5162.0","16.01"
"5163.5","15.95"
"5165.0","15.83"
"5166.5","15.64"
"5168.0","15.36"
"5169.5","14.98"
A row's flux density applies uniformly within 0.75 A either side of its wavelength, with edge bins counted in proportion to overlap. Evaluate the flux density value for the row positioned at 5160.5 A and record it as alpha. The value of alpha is 16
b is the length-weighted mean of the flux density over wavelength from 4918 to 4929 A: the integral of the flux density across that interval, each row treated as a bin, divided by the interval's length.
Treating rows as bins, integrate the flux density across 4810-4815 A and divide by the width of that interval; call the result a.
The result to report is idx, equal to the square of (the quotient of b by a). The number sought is 0.95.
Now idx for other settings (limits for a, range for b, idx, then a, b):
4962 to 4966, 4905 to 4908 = 1.05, 16.2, 16.6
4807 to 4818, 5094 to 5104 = 0.90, 16.8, 16.0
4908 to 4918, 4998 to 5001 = 0.97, 16.6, 16.3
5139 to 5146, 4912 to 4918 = 1.14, 15.6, 16.6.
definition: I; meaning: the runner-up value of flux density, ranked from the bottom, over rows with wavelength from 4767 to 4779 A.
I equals 17.01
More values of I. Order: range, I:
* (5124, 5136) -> 15.74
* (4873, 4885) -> 15.97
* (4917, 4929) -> 16.34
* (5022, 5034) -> 16.05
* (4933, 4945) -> 16.15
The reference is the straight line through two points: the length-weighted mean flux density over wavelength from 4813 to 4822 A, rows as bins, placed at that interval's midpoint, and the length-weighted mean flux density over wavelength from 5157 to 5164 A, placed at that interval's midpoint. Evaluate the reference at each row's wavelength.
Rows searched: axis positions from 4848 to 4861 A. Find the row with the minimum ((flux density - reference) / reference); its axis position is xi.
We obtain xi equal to 4860.5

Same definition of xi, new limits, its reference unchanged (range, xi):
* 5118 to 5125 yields 5124.5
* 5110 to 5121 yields 5111.0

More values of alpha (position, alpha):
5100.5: 15.89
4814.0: 16.87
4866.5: 11.97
